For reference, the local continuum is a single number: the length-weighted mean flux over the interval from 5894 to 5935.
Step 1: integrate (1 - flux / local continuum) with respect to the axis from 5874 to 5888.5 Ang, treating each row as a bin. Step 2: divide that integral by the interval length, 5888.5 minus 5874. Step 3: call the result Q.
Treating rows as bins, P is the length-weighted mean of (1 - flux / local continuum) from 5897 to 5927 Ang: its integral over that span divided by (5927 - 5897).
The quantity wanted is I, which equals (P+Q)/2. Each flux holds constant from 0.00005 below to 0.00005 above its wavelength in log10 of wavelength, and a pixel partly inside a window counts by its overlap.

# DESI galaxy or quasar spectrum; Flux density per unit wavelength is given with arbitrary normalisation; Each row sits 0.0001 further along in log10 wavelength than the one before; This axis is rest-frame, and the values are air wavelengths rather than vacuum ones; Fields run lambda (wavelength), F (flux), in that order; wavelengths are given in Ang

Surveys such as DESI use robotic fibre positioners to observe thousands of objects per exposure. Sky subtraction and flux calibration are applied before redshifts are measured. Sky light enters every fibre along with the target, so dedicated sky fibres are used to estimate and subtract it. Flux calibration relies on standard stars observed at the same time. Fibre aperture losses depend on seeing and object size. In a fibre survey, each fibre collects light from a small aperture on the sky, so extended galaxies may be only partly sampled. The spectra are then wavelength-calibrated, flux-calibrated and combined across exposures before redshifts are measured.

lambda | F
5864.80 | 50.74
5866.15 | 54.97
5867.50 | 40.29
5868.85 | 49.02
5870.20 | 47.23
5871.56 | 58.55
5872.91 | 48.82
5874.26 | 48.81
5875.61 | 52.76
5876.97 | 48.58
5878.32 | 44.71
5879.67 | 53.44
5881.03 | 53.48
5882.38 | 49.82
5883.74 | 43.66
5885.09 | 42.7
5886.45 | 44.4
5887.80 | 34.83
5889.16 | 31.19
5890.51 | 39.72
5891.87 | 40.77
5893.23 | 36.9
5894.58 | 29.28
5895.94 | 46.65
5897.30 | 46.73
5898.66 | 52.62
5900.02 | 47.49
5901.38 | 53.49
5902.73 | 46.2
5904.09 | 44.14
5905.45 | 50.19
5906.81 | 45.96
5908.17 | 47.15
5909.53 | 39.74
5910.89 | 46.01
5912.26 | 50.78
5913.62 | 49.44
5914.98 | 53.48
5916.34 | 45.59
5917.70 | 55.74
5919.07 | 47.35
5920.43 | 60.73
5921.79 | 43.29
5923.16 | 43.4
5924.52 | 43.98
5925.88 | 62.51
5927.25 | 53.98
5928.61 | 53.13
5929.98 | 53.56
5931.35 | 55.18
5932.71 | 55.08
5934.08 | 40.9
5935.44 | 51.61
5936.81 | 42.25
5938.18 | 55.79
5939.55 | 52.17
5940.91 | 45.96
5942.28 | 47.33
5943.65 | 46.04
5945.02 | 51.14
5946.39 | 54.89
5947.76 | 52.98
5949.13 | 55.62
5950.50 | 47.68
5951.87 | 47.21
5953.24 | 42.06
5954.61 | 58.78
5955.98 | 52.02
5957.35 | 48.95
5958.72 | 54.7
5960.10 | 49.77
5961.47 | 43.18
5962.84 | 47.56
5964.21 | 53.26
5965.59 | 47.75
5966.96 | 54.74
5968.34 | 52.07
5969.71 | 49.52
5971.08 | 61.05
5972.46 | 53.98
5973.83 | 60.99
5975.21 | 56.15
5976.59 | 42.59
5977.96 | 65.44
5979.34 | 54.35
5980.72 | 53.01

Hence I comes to 0.018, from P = -0.003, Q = 0.039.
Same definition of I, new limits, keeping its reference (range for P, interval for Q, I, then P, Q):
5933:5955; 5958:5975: -0.044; -0.013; -0.074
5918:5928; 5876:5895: 0.041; -0.043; 0.126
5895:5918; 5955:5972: -0.017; 0.018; -0.052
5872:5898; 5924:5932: -0.004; 0.095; -0.103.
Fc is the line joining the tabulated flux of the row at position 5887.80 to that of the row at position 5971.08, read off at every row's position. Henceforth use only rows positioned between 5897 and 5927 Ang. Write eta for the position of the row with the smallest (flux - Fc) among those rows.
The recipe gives 5923.16 Ang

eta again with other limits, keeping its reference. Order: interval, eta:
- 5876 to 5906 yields 5894.58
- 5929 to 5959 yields 5953.24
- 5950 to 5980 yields 5976.59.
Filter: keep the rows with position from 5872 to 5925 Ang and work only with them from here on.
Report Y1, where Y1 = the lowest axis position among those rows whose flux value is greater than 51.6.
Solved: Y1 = 5875.61 Ang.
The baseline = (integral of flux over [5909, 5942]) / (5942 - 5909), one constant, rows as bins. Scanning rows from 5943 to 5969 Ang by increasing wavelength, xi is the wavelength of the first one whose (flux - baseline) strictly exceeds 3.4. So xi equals 5946.39 Ang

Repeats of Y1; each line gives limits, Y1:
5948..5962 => 5949.13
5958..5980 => 5958.72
